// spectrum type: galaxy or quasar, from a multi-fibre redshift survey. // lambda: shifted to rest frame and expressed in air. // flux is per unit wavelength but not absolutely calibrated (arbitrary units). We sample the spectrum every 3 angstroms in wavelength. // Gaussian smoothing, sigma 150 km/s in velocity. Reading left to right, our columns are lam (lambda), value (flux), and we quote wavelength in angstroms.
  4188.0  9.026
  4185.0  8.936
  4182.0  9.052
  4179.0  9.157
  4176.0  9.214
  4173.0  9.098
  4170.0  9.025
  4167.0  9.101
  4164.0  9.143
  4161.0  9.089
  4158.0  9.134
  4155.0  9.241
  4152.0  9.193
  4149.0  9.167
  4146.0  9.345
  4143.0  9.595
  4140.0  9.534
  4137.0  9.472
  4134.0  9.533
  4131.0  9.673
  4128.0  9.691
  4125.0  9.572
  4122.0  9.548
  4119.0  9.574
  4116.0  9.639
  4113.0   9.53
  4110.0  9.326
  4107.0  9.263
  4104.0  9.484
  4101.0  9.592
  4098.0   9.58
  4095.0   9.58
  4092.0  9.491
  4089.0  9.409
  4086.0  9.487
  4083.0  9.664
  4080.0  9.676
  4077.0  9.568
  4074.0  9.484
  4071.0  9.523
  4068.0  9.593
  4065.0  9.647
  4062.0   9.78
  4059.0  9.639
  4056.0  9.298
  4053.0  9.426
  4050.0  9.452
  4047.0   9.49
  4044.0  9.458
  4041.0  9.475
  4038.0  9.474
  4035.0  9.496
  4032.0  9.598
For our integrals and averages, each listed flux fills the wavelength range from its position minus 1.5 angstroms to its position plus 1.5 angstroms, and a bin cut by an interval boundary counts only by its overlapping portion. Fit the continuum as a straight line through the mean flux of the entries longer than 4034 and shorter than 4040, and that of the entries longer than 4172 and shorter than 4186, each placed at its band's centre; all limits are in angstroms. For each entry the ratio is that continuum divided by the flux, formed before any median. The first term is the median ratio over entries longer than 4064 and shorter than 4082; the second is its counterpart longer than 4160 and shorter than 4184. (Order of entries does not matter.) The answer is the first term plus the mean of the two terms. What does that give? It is 1.97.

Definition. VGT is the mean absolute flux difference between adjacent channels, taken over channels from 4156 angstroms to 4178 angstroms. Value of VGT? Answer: 0.07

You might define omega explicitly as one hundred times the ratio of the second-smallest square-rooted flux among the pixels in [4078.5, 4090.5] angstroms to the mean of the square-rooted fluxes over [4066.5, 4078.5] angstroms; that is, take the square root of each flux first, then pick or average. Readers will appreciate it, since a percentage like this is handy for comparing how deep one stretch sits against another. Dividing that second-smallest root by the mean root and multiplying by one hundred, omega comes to 99.7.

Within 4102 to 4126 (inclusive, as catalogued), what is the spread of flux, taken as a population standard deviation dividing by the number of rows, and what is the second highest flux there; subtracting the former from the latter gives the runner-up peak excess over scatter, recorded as 9.45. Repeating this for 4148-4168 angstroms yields 9.14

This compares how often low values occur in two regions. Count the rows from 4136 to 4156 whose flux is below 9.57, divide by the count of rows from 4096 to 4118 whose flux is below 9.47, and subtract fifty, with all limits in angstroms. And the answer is -47.0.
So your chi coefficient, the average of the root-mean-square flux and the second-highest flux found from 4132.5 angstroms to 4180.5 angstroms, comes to 9.39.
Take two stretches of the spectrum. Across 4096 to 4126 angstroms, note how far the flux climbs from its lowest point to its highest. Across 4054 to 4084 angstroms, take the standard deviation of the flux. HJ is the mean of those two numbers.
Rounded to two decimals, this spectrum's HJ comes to 0.25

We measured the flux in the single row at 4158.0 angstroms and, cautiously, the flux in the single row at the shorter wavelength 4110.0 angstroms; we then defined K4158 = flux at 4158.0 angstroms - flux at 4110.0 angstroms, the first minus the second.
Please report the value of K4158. -0.2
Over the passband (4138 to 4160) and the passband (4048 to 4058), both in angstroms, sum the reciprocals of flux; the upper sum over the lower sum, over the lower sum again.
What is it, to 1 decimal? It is 7.4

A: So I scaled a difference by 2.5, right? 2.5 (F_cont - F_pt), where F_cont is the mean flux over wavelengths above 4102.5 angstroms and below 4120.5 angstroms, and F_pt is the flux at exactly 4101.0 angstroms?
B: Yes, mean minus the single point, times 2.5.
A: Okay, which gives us -0.3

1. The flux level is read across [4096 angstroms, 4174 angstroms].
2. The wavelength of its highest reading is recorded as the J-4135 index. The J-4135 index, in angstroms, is 4128.0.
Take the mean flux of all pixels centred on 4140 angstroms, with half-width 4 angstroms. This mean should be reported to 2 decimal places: 9.53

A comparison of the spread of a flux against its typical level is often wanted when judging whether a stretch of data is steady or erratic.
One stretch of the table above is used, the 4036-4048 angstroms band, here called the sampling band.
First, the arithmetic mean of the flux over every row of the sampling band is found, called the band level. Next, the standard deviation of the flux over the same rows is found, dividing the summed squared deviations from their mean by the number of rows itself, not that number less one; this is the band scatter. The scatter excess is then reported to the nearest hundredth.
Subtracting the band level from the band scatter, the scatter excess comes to -9.46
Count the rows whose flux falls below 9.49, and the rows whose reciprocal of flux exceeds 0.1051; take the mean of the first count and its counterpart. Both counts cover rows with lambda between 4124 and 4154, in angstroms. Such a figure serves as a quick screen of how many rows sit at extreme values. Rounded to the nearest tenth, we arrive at 4.0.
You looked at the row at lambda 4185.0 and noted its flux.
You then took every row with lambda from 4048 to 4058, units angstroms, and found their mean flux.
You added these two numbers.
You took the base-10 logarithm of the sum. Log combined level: 1.26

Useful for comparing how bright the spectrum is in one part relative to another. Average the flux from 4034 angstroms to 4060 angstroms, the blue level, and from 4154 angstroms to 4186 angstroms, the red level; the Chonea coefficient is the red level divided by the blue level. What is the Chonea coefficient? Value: 0.96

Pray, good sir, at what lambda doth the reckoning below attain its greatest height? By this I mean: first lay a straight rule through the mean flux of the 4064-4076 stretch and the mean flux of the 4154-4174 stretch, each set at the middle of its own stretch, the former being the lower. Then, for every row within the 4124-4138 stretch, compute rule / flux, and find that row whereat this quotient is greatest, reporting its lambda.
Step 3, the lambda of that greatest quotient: 4137.0 angstroms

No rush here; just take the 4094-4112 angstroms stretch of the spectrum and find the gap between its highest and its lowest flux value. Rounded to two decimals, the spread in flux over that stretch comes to 0.33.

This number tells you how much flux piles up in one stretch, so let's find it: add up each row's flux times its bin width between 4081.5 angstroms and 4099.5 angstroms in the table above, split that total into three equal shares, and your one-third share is 57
